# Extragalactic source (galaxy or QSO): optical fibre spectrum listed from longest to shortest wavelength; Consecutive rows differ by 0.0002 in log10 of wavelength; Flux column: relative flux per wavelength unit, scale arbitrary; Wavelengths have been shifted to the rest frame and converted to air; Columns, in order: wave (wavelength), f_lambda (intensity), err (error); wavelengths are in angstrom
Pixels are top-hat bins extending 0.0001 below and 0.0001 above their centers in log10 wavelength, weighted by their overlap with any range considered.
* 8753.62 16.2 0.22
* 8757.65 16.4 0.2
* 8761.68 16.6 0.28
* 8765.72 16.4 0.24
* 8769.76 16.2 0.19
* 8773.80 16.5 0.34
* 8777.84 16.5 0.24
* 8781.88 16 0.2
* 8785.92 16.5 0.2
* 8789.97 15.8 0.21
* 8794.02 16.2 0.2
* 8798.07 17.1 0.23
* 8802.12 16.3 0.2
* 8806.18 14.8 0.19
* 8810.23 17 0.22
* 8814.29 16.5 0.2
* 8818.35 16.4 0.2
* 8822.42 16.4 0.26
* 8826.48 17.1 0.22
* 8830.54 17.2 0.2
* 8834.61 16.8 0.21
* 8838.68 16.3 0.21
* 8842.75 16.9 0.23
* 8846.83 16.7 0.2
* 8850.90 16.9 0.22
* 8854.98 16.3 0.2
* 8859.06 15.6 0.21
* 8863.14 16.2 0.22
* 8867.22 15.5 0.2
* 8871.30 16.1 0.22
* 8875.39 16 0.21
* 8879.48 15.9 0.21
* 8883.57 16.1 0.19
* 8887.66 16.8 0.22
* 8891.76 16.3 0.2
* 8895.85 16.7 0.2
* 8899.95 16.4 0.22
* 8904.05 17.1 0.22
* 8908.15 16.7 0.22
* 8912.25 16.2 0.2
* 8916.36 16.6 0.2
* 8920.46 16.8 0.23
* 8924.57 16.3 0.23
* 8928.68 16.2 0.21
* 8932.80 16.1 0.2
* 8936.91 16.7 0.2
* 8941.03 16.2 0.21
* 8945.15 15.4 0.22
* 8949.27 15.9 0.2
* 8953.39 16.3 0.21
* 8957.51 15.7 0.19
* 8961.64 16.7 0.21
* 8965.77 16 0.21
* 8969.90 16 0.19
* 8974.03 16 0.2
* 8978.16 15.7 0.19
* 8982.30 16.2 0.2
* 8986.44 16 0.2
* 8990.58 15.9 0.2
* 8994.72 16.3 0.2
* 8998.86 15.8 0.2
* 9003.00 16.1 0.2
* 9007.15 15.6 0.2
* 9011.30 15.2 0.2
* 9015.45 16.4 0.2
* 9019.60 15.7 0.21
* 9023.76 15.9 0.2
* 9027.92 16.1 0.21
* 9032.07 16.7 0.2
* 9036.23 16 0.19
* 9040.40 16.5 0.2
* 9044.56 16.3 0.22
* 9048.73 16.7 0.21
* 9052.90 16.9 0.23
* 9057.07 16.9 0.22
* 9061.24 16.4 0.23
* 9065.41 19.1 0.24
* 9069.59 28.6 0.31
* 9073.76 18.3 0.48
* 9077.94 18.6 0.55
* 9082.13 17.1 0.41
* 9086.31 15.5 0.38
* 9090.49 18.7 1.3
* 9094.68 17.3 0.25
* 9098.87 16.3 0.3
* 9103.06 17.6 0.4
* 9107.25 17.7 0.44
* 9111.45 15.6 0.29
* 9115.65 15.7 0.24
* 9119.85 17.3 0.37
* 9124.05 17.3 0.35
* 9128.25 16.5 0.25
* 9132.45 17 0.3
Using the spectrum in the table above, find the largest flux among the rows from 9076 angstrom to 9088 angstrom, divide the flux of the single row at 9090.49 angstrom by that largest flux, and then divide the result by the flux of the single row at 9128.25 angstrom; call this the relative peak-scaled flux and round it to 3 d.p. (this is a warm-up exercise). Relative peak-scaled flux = 0.061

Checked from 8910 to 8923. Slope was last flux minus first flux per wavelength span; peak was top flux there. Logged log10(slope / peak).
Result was -2.36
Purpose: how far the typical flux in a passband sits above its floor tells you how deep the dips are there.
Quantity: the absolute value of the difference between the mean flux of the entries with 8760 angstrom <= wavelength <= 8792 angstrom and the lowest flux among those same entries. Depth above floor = 0.51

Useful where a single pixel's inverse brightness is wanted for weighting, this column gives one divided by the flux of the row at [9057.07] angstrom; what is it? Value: 0.0592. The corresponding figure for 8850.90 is 0.0592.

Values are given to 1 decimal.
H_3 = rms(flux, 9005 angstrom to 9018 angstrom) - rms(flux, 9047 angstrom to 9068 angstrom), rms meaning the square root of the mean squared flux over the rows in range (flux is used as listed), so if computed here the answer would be -1.5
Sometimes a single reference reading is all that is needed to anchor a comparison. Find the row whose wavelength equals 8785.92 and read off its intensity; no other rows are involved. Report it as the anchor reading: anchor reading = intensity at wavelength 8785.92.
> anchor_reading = 16.5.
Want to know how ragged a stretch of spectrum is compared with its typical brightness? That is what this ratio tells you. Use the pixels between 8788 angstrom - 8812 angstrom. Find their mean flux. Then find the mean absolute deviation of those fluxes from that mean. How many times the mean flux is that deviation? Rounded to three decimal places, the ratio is 0.037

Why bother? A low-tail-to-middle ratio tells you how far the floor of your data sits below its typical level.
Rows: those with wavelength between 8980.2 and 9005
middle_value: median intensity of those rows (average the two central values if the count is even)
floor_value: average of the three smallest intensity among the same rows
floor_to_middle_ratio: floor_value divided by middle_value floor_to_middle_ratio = 0.991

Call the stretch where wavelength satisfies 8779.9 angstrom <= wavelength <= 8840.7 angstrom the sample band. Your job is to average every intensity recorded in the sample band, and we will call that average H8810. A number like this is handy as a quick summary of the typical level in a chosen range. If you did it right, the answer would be 16.43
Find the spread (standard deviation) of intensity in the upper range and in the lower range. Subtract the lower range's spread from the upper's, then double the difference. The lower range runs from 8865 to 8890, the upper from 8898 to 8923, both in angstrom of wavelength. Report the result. -0.2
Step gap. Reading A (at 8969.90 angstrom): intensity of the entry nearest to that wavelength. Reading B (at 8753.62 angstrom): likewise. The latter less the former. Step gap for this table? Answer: 0.2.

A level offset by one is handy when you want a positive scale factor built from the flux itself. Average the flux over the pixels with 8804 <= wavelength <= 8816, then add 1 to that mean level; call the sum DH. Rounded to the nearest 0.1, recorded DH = 17.1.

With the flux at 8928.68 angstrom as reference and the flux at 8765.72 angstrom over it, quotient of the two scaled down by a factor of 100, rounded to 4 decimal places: 0.0101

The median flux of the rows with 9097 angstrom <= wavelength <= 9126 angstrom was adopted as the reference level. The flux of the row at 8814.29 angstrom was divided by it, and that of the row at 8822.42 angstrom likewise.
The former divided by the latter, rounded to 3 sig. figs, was 1.01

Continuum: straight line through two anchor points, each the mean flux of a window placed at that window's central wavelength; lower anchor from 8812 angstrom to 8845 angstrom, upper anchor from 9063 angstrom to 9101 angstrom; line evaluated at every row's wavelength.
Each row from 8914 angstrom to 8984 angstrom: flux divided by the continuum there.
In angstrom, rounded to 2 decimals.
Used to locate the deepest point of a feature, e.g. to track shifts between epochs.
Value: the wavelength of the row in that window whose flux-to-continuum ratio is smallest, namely 8945.15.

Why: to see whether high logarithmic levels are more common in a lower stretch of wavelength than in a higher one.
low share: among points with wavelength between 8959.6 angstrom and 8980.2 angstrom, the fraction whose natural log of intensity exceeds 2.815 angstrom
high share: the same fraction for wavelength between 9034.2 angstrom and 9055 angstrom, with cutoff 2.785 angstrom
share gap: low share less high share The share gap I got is -0.60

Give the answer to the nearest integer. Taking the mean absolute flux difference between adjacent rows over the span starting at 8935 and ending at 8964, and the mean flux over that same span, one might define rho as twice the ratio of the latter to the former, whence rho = 51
